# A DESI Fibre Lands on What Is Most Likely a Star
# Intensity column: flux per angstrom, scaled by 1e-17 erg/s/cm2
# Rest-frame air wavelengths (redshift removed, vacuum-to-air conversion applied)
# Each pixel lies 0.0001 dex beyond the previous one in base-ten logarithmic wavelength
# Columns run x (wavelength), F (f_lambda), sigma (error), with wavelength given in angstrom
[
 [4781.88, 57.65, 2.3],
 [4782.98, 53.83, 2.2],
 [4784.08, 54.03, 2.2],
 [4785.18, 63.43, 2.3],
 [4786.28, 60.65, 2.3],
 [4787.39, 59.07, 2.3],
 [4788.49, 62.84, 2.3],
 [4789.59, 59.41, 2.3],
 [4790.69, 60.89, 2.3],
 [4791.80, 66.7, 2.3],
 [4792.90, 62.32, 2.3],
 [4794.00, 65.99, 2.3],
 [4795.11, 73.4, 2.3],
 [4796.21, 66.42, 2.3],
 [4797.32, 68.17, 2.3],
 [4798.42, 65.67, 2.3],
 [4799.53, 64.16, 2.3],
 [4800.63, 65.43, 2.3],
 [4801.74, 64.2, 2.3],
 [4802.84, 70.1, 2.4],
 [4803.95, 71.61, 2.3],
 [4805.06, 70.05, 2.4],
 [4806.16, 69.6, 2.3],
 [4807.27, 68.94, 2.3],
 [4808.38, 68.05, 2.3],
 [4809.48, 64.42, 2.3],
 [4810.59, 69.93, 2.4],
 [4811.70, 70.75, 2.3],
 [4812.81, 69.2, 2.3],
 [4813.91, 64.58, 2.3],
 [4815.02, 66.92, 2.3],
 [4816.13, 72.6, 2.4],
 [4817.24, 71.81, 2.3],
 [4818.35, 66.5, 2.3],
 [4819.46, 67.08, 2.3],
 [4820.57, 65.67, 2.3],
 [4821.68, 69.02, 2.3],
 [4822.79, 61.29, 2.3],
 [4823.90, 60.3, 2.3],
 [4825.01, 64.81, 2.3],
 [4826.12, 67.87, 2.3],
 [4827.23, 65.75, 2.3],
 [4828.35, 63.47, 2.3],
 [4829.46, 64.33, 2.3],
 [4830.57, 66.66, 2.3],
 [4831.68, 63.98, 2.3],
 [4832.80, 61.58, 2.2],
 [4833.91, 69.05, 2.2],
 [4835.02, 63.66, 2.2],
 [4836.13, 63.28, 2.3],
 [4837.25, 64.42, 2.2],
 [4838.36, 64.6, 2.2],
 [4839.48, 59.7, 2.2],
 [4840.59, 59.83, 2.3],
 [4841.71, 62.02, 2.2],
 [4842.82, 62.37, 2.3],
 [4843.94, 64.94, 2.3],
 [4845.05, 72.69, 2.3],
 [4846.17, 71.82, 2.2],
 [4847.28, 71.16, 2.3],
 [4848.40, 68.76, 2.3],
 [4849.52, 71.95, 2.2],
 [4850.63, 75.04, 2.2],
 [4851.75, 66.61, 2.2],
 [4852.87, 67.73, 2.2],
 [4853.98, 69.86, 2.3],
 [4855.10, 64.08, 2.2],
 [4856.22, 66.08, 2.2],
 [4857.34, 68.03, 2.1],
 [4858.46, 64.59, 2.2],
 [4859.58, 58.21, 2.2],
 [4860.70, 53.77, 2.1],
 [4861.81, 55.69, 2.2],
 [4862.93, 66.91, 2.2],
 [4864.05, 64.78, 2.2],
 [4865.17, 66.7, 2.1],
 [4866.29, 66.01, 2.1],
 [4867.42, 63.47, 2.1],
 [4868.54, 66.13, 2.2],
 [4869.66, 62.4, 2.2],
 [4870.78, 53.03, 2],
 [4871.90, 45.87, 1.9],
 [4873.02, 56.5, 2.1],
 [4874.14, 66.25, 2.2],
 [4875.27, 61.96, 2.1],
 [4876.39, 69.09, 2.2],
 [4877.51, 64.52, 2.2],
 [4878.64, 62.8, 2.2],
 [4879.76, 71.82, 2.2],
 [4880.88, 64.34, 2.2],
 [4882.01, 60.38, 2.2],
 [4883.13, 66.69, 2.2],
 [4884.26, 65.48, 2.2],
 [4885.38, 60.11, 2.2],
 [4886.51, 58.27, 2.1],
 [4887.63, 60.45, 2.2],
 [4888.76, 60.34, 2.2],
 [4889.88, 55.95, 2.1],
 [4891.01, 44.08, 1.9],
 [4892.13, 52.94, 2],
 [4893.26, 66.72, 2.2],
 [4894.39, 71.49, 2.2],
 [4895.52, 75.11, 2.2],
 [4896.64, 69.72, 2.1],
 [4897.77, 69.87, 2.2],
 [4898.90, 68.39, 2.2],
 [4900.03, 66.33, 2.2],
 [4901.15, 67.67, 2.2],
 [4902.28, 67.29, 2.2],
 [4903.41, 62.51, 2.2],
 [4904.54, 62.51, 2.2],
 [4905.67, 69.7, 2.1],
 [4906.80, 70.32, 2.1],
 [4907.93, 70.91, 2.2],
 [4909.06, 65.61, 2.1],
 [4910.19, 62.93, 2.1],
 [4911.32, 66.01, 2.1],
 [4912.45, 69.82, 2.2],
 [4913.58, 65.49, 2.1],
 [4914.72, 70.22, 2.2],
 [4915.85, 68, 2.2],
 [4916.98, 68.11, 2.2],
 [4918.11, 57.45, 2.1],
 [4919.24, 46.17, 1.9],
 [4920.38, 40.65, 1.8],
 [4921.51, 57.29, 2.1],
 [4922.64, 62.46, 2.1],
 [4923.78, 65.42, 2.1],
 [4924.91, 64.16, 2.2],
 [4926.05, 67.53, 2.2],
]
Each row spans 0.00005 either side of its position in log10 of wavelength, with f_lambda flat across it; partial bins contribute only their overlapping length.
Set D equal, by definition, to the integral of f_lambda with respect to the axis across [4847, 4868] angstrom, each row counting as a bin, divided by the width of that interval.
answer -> 65.7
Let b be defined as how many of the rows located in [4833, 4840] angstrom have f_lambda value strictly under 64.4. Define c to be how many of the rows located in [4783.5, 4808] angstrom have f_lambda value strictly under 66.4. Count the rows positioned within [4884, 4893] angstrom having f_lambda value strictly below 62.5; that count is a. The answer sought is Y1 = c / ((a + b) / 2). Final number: 3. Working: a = 7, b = 3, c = 13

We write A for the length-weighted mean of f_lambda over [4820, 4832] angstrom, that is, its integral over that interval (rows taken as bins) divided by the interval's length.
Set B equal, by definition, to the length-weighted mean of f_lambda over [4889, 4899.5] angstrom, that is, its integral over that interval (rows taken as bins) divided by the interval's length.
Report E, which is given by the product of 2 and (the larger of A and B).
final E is 130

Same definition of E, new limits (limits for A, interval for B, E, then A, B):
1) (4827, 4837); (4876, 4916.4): 130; 64.6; 65.1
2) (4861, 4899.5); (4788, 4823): 134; 62.7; 67.1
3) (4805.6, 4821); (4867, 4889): 137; 68.3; 62.0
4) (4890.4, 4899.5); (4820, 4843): 129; 64.7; 64.0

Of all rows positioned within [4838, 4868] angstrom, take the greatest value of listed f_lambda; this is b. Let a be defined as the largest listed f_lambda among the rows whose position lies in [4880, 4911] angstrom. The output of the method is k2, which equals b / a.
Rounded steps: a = 75.11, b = 75.04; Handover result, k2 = 1.00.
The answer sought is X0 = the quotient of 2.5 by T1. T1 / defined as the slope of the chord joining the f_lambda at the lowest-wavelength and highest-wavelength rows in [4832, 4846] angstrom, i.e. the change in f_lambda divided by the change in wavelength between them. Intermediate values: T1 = 0.91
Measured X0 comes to 3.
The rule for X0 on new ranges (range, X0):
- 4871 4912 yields 5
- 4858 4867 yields 14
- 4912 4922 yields -2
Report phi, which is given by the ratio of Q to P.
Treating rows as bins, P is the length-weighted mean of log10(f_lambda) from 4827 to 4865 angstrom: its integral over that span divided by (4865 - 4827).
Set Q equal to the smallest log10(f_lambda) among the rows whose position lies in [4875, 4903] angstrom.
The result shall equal 0.91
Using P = 1.81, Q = 1.64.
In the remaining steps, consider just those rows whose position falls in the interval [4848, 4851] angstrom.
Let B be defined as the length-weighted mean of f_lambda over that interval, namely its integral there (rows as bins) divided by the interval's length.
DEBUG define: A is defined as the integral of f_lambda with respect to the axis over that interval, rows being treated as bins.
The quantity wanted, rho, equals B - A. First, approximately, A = 216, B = 72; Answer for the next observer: -144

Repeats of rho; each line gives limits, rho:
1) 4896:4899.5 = -174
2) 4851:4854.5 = -171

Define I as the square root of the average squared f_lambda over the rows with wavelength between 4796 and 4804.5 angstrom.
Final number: 67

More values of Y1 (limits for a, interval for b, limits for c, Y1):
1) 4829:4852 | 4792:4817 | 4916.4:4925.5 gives 2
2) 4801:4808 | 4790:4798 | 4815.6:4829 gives 6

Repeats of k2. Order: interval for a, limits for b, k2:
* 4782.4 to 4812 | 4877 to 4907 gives 1.02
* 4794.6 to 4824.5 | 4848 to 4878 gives 1.02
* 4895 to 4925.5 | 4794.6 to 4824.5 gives 0.98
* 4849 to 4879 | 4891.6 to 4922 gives 1.00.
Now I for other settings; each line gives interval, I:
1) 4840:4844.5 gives 62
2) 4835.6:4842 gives 62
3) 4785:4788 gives 61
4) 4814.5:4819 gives 70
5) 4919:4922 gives 49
